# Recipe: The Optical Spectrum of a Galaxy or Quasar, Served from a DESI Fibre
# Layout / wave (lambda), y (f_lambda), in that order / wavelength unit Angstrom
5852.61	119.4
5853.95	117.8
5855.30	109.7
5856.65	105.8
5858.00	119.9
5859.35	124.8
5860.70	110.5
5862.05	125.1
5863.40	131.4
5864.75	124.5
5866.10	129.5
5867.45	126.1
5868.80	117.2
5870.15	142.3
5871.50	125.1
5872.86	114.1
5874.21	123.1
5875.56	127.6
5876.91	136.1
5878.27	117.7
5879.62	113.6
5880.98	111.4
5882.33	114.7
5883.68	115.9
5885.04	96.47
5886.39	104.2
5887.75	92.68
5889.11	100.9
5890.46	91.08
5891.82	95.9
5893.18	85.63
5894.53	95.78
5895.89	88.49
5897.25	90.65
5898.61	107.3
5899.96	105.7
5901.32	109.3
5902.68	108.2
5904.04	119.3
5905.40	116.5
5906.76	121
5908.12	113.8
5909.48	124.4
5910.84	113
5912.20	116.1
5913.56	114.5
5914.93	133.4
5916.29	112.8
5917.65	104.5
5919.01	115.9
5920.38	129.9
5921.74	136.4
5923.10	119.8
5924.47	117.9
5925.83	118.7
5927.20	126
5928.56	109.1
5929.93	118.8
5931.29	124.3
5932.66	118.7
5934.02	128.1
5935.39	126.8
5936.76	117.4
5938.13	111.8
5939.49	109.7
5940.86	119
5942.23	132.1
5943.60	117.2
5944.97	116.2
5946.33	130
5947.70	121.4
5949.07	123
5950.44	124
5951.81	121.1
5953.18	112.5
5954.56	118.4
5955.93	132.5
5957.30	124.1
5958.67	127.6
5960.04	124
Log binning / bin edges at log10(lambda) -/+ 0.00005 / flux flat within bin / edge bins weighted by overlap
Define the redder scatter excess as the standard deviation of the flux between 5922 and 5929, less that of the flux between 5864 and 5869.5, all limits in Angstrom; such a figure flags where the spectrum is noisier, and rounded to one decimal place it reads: 0.9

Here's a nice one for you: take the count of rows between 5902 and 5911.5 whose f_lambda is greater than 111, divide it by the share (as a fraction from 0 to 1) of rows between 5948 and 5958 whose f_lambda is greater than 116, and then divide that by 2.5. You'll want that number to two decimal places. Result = 2.80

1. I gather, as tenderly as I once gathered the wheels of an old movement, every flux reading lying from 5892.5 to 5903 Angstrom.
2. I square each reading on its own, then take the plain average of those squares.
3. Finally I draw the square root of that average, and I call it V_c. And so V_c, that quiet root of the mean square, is 99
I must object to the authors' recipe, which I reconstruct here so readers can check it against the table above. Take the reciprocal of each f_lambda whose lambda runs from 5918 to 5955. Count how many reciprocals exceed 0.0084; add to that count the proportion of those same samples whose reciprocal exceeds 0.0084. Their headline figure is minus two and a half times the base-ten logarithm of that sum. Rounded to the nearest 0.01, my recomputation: -2.90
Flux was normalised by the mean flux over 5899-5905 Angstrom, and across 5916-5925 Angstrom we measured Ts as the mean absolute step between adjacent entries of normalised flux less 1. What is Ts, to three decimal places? 0.088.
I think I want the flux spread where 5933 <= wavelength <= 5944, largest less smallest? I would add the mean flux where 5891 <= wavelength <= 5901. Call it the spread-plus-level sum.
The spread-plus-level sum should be 118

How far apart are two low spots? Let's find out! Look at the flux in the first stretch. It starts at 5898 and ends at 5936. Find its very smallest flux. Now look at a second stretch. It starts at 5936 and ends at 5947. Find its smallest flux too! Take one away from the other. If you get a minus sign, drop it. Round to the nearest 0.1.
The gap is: 5.2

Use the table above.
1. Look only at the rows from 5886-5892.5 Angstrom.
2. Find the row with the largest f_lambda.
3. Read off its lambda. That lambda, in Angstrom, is 5886.39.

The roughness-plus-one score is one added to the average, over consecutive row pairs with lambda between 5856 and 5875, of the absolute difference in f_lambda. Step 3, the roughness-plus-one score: 12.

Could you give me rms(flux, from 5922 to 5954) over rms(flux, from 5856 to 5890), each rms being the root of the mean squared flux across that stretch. 1.01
